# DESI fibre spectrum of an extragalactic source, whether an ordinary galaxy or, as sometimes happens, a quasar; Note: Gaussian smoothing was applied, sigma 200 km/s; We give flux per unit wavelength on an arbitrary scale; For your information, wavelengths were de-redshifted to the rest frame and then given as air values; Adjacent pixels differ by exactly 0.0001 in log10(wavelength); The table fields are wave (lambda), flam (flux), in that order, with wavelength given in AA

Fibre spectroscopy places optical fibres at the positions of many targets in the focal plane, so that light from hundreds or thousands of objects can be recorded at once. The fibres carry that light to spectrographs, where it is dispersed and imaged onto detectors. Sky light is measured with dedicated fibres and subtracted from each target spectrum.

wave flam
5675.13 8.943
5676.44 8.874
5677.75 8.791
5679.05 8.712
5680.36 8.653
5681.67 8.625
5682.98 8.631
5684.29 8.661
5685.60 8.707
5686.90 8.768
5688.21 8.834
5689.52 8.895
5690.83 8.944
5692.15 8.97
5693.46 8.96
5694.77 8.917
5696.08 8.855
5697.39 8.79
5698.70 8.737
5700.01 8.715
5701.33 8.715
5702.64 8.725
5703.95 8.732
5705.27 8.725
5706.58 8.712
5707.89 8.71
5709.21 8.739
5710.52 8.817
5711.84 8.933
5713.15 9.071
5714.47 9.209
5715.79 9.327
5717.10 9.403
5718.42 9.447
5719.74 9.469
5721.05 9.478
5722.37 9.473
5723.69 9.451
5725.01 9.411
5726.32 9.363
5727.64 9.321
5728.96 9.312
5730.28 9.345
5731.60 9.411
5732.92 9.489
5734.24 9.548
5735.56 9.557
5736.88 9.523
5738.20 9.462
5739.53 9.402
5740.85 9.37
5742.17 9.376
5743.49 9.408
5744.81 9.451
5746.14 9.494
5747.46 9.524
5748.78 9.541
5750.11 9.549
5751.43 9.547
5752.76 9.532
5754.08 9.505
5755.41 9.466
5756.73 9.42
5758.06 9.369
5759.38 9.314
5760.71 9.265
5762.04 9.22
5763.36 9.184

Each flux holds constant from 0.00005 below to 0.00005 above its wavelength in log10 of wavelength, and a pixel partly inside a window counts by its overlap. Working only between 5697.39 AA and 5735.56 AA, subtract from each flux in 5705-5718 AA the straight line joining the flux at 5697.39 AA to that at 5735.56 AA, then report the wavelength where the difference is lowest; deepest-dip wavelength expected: 5707.89 AA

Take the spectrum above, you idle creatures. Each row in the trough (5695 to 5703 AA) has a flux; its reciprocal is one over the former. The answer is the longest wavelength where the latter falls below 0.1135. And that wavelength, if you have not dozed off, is 5696.08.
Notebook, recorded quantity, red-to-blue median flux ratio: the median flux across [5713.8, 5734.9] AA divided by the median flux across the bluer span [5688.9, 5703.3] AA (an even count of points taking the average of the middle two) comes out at 1.06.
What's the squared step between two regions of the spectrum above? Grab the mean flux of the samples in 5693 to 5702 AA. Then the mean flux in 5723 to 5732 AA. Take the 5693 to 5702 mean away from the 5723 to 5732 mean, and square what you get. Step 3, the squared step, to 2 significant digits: 0.31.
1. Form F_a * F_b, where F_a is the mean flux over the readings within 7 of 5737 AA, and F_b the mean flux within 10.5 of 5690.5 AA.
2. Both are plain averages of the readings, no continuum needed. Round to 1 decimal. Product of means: 83.0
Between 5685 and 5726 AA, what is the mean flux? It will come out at 9.0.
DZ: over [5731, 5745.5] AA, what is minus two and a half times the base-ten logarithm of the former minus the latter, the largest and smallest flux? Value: 1.8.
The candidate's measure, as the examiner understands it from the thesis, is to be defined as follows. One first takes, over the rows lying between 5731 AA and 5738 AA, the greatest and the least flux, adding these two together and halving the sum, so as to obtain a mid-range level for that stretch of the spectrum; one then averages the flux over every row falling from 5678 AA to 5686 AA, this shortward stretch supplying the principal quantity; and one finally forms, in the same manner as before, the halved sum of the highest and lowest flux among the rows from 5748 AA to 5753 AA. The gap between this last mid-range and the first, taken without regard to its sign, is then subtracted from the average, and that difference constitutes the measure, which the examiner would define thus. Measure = 8.61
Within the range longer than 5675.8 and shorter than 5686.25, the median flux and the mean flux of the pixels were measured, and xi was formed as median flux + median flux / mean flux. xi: 9.7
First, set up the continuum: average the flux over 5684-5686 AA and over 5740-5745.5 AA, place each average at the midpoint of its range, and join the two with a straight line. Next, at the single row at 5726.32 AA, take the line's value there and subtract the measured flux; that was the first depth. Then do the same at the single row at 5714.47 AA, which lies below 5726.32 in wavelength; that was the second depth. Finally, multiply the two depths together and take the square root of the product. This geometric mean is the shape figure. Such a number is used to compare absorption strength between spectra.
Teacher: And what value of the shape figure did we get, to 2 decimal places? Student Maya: 0.16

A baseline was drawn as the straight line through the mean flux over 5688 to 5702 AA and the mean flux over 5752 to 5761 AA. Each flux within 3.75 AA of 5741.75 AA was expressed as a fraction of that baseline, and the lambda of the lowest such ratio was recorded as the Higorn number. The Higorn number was 5742.17 AA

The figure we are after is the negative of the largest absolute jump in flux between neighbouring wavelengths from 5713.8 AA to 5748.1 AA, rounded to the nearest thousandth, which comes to -0.118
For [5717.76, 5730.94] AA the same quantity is -0.048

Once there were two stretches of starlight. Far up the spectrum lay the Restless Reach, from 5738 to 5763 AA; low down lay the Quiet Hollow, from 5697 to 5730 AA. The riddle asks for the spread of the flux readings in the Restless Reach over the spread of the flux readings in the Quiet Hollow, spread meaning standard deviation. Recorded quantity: 0.3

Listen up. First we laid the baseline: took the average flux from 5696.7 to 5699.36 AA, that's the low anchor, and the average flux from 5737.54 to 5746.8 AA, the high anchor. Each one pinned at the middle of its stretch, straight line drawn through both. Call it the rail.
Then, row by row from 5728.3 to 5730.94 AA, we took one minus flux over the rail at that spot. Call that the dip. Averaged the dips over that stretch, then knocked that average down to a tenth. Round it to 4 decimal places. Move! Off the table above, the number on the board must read -0.0010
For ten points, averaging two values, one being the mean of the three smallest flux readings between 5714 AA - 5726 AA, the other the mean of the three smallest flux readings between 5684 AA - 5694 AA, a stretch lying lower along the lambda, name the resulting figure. 9.01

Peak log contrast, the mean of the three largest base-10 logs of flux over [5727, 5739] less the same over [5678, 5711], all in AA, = 0.027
